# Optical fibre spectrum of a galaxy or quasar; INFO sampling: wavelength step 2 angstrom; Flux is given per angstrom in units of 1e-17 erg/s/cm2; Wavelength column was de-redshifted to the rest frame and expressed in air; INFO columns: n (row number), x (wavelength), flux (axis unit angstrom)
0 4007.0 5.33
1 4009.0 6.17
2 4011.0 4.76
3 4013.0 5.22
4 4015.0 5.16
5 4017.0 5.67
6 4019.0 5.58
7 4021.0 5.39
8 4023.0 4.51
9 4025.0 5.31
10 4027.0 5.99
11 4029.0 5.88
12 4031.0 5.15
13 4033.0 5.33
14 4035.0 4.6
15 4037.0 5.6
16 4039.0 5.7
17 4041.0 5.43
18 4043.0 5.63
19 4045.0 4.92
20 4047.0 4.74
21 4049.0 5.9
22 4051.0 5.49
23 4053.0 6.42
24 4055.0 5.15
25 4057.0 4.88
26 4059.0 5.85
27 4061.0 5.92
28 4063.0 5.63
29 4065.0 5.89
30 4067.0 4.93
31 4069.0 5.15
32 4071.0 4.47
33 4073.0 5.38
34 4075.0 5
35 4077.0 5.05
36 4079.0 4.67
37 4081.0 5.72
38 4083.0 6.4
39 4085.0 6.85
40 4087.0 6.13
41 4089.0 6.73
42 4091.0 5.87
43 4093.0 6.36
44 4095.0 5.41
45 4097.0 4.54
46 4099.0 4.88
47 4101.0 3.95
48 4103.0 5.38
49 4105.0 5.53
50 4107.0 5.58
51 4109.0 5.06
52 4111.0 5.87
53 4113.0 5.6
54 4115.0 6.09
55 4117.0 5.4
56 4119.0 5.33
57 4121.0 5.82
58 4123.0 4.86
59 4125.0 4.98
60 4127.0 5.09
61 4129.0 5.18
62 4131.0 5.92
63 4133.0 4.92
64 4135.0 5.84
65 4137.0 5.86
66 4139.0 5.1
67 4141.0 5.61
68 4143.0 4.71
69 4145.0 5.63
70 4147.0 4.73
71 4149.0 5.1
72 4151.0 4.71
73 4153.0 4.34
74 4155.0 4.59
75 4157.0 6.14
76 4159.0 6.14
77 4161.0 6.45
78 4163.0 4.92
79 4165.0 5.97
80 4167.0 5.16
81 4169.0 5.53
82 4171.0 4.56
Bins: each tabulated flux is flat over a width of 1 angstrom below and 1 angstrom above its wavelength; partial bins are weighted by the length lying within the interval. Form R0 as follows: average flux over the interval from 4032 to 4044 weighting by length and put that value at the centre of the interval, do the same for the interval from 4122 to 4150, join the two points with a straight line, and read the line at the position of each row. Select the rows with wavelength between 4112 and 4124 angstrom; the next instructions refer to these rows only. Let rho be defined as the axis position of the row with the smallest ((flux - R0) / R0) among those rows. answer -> 4123.0 angstrom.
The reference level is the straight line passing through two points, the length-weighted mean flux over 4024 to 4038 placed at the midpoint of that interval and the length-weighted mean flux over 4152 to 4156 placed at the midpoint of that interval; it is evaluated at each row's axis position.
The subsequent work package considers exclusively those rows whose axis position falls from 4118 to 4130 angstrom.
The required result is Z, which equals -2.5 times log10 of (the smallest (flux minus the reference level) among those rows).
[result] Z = 2.0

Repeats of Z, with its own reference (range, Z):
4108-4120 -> 1.5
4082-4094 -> 0.1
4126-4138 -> 1.3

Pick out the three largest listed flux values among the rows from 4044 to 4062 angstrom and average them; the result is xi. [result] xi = 6.08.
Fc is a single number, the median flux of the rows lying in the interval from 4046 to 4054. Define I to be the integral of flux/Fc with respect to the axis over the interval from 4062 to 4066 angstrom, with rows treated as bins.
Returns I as 4.05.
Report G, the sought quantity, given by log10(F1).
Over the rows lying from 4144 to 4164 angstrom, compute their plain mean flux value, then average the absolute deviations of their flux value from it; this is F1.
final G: -0.19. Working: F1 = 0.65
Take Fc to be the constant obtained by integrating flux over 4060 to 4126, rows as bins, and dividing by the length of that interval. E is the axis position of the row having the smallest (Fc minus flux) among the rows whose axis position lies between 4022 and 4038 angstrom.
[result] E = 4027.0 angstrom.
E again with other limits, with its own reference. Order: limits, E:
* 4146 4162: 4161.0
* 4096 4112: 4111.0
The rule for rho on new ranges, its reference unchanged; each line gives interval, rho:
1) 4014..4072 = 4023.0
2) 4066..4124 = 4101.0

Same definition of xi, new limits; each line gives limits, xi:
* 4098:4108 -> 5.50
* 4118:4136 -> 5.86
